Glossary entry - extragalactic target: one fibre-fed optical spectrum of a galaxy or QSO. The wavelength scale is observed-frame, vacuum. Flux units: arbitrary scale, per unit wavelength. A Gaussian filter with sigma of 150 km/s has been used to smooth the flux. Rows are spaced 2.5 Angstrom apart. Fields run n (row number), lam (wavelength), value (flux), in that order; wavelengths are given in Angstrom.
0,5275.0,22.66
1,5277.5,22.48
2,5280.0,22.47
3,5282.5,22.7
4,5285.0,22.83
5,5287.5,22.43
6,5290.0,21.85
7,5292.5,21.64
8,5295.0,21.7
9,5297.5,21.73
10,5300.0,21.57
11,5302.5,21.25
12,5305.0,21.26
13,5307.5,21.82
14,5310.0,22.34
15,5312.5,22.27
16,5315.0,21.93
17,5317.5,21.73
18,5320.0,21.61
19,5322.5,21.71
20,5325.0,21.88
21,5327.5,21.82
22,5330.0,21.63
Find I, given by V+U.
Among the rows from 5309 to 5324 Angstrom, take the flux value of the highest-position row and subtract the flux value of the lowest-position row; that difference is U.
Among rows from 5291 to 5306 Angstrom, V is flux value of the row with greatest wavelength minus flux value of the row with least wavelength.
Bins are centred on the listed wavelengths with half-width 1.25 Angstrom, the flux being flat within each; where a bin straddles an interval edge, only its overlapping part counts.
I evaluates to -1.01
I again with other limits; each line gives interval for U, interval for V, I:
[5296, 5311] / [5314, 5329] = 0.50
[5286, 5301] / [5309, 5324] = -1.49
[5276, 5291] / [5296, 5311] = -0.02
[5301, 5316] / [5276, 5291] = 0.05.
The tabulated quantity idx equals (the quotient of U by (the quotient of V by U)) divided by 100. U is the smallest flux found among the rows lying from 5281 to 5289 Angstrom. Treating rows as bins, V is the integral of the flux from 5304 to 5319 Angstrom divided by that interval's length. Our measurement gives 0.230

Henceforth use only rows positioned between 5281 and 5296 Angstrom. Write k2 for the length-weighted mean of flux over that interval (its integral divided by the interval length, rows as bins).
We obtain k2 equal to 22.2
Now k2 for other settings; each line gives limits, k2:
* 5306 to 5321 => 21.9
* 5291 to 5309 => 21.6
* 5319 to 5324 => 21.7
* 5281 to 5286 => 22.7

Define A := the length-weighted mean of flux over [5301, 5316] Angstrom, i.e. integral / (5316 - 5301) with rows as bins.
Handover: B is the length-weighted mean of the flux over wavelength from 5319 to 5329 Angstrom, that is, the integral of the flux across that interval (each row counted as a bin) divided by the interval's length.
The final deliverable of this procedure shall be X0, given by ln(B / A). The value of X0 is -0.002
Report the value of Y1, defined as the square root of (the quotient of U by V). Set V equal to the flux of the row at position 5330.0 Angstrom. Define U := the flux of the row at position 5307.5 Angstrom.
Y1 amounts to 1.00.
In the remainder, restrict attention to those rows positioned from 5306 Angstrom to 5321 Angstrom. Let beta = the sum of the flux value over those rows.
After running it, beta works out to 132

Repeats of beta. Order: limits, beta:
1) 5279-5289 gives 90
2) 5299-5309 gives 86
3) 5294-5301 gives 65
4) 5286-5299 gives 109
